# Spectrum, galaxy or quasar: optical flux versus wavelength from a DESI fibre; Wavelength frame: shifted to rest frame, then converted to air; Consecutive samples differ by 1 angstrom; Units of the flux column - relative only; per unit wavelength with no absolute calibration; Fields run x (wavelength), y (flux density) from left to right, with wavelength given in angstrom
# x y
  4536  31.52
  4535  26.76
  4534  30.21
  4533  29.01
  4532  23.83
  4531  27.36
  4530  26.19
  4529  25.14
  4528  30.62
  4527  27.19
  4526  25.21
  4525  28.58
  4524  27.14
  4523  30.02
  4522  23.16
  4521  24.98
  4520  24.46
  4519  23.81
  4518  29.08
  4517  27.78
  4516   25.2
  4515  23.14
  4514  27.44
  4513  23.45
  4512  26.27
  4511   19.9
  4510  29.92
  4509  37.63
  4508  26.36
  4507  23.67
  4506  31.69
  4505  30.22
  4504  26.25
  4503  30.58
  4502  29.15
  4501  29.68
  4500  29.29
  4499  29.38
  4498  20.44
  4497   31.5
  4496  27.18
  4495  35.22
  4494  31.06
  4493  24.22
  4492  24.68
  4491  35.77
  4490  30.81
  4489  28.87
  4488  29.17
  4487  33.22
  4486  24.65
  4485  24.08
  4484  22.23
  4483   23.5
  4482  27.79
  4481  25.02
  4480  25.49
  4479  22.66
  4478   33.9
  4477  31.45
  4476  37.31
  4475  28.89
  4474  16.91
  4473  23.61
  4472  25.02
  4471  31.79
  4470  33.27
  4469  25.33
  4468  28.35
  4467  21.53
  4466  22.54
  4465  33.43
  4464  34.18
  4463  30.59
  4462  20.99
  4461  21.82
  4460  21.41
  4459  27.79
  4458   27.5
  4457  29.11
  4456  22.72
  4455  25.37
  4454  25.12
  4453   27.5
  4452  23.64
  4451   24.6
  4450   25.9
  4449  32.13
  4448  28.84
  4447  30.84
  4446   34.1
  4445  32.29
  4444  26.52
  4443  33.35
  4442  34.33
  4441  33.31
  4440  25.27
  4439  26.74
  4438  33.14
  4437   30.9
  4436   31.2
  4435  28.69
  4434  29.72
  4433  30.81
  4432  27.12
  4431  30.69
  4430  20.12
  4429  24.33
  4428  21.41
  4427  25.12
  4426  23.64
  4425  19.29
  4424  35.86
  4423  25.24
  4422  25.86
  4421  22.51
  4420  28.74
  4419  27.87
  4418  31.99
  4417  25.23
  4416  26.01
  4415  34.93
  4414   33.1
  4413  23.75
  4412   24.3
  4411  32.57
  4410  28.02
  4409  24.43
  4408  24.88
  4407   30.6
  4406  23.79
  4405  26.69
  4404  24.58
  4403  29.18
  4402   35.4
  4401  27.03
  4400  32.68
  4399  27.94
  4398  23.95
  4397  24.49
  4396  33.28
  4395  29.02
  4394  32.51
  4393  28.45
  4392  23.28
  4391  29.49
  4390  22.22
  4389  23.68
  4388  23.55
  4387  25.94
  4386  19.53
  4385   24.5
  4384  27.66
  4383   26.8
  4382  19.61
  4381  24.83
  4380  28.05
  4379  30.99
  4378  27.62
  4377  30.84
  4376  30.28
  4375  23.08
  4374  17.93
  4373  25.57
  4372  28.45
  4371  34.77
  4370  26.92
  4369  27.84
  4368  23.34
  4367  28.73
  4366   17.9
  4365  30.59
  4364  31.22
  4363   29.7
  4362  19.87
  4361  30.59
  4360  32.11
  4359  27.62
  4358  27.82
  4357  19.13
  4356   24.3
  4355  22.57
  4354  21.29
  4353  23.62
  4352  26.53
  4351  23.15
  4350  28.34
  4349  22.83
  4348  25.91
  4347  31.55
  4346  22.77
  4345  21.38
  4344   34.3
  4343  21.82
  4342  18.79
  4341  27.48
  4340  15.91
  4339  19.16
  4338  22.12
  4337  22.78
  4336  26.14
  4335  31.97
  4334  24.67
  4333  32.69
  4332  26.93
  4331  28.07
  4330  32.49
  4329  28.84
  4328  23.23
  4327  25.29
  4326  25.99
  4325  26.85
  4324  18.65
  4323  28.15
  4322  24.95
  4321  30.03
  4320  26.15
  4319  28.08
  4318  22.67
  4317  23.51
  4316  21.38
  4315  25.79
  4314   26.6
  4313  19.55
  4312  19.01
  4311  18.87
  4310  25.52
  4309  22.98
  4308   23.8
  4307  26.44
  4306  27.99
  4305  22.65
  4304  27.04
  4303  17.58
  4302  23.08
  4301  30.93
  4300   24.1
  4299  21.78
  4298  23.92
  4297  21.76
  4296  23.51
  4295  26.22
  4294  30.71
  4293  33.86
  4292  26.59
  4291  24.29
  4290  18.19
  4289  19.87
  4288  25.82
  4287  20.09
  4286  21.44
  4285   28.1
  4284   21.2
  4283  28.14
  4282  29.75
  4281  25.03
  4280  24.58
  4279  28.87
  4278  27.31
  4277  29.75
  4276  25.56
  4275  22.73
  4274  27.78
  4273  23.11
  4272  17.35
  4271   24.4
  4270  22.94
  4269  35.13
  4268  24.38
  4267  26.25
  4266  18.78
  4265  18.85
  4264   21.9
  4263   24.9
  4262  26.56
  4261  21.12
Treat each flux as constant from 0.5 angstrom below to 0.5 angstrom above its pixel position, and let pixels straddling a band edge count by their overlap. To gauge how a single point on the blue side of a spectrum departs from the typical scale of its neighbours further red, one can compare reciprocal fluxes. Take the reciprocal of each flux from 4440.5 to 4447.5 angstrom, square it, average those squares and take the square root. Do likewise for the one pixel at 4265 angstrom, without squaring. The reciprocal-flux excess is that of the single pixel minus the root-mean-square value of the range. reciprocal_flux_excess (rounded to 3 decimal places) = 0.022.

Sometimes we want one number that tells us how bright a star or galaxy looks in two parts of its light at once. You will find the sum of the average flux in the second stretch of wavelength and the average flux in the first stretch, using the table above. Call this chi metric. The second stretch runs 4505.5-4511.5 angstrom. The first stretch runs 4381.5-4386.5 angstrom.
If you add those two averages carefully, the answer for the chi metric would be 51.8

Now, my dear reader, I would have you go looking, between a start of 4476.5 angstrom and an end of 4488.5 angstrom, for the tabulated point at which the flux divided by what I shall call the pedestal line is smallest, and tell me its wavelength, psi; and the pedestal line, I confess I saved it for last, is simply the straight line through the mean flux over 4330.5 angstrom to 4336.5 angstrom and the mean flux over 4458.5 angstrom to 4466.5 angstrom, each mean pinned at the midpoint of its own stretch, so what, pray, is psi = 4484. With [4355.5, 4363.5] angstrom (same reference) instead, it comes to 4357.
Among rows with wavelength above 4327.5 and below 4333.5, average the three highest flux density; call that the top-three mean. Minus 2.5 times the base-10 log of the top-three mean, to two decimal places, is -3.74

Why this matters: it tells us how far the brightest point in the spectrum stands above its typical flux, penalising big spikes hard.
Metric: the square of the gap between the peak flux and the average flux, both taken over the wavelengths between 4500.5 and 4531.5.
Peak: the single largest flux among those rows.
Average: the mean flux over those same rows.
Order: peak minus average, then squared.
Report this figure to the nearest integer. 110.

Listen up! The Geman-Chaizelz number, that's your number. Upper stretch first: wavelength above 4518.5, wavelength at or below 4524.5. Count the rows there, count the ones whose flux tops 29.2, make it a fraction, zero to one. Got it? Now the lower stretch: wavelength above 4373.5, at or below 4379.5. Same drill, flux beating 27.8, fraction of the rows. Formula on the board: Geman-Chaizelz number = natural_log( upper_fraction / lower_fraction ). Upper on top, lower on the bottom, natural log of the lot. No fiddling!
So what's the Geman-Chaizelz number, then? -1.10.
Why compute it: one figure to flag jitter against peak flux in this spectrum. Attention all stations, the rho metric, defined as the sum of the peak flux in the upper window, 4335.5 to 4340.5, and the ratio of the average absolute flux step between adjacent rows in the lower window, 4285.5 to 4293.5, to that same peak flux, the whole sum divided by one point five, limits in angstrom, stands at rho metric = 18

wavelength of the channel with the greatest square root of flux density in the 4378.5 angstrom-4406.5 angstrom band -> 4402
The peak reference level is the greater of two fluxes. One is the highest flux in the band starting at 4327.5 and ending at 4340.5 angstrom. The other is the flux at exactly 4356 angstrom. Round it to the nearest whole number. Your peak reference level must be 33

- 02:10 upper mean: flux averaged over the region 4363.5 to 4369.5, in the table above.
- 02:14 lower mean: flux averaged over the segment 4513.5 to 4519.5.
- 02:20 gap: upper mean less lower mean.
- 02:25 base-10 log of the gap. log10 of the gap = -0.3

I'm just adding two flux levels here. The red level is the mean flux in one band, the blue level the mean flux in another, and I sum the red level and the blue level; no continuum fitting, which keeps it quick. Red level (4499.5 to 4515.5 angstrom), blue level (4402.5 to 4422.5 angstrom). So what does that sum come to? 55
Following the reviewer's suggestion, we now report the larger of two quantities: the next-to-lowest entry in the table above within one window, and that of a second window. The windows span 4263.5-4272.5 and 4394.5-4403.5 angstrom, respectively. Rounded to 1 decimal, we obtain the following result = 24.5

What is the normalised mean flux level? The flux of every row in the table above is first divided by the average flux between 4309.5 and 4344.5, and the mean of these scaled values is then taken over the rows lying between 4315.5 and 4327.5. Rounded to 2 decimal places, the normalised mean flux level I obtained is 1.01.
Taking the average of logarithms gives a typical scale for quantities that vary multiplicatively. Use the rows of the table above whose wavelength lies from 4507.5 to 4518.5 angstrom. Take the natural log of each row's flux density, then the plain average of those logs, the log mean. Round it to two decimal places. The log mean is 3.28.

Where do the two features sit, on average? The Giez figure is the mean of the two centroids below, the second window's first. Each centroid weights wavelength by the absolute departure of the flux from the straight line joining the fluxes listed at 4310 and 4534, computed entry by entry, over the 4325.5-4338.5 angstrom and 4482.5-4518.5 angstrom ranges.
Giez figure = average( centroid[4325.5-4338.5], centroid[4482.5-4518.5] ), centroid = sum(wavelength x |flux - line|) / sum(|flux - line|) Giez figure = 4416.6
